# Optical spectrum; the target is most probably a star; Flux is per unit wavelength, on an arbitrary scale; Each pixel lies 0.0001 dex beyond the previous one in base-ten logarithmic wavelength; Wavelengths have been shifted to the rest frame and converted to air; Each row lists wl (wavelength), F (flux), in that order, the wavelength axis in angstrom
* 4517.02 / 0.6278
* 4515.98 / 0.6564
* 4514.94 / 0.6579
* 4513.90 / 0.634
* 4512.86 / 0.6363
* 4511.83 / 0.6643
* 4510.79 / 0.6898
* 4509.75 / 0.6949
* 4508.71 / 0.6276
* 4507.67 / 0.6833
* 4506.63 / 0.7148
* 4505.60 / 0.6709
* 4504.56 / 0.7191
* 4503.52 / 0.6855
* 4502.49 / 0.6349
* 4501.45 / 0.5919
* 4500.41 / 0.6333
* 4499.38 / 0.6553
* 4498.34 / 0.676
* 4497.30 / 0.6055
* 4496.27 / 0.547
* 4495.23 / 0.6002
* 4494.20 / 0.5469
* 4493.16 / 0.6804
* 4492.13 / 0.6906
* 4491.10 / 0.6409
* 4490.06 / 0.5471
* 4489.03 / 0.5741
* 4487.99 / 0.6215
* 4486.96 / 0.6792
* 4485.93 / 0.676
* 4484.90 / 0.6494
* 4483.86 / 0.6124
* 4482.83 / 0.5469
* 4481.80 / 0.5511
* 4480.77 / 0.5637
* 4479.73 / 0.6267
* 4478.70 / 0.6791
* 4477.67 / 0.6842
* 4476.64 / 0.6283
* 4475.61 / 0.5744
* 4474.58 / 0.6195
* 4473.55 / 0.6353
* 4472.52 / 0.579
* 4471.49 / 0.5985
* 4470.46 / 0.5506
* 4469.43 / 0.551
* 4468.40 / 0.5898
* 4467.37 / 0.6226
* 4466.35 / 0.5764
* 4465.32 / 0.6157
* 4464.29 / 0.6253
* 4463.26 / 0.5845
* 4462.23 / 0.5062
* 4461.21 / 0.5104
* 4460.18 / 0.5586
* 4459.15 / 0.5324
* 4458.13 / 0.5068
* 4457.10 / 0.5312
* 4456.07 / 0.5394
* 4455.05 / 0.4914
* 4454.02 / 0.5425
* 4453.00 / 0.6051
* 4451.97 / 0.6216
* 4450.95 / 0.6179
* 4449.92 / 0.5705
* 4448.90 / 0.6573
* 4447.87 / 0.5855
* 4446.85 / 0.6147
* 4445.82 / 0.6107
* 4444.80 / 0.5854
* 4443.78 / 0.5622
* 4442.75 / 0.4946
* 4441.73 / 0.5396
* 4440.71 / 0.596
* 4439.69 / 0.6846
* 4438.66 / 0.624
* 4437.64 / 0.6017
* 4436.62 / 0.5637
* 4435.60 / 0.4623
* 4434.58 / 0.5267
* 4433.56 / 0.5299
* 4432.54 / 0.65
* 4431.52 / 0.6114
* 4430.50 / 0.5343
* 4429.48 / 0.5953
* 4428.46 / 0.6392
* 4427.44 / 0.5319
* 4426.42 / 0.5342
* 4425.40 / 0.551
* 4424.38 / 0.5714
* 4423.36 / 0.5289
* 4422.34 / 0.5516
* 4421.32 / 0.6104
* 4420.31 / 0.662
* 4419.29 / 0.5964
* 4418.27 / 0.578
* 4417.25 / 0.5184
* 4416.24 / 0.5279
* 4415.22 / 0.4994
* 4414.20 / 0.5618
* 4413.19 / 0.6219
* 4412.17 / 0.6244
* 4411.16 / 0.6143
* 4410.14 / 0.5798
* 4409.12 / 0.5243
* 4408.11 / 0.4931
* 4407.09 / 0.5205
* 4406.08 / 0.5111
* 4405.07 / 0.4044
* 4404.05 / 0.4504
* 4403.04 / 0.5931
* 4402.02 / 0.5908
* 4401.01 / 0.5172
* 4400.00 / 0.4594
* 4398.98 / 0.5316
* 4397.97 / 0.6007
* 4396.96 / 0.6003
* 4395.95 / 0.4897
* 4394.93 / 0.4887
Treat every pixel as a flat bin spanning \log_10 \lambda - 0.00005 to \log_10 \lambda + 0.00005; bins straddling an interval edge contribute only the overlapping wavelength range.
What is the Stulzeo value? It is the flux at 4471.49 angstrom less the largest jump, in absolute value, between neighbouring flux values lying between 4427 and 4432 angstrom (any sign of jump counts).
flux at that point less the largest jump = 0.49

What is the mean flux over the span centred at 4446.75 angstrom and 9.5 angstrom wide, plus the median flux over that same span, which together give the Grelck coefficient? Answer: 1.17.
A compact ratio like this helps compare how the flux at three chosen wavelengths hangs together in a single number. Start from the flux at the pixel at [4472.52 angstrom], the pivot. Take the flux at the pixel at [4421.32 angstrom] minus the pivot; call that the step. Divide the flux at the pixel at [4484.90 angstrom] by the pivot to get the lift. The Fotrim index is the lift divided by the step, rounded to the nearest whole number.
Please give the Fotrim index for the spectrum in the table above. 36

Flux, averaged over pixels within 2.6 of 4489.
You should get 0.613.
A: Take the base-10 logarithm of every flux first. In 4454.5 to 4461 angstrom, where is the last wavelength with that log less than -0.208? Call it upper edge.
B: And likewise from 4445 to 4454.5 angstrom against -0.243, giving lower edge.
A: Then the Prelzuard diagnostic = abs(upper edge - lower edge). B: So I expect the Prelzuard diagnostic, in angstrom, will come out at 6.2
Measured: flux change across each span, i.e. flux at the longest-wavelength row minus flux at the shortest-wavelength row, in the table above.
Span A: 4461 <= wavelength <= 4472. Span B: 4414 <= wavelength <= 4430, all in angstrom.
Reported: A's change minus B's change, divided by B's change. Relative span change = 1.6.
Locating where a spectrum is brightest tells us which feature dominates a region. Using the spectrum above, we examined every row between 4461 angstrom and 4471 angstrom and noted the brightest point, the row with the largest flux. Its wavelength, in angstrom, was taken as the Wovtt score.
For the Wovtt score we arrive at 4464.29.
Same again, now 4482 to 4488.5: 4486.96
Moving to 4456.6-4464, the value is 4463.26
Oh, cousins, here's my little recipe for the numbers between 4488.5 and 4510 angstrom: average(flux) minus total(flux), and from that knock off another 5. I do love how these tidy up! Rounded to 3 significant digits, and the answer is -17.8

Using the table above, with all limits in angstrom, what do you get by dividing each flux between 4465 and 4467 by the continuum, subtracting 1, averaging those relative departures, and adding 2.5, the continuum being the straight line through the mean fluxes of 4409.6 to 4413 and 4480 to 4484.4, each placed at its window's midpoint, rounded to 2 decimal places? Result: 2.53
